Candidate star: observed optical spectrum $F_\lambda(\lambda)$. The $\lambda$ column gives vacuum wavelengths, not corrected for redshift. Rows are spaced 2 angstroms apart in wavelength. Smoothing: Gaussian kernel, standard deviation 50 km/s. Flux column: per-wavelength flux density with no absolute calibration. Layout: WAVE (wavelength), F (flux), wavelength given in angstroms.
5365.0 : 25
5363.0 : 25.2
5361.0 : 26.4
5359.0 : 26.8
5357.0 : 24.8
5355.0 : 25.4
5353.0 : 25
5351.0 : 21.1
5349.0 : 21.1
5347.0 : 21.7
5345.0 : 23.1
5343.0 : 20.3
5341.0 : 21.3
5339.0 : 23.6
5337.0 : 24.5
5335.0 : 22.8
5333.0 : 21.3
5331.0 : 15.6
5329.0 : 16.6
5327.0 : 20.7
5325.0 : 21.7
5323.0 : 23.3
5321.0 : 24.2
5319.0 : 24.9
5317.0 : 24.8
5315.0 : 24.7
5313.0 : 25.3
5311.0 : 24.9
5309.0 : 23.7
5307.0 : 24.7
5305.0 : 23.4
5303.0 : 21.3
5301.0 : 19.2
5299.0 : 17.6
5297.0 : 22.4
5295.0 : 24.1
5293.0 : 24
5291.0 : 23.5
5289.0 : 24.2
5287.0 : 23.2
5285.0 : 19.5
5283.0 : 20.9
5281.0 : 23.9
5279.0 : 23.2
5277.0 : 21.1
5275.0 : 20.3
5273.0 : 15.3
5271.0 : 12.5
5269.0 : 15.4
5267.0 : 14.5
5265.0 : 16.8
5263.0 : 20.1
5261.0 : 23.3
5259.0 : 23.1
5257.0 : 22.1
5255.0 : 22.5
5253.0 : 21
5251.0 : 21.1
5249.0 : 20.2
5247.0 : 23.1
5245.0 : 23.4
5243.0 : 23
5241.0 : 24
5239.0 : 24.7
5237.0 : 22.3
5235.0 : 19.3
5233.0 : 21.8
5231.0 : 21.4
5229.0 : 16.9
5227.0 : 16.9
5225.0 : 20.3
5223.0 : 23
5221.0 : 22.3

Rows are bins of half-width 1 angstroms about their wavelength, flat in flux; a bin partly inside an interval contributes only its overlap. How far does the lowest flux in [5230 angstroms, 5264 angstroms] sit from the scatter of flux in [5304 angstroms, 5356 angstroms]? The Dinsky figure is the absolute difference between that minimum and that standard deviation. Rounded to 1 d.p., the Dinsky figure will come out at 16.8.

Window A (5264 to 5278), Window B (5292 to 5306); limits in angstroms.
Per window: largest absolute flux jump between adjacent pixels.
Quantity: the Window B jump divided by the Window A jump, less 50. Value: -49.0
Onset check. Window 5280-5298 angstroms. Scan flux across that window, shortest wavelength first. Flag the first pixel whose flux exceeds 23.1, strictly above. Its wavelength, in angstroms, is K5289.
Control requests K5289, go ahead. 5281.0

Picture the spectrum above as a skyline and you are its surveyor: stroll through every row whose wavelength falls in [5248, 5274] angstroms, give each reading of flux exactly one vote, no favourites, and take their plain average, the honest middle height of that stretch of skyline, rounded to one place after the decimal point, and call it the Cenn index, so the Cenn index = 19.1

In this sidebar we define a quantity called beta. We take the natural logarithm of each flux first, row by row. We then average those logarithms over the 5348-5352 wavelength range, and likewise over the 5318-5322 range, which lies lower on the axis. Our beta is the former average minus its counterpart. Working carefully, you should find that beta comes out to -0.15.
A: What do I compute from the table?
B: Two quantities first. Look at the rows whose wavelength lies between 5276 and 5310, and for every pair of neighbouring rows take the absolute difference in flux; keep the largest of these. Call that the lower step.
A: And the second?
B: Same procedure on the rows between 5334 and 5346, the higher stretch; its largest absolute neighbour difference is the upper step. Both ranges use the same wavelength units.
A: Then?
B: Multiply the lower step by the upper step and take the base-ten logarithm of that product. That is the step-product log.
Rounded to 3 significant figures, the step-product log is 1.13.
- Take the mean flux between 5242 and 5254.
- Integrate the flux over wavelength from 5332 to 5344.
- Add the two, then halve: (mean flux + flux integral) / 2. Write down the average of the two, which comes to 145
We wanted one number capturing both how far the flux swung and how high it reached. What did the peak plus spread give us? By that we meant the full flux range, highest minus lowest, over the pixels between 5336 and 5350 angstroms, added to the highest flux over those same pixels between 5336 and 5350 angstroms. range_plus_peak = 28.7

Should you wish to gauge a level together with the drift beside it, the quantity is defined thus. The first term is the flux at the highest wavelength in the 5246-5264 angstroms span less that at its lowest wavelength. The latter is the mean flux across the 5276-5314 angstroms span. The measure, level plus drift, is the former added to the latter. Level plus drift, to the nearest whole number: 20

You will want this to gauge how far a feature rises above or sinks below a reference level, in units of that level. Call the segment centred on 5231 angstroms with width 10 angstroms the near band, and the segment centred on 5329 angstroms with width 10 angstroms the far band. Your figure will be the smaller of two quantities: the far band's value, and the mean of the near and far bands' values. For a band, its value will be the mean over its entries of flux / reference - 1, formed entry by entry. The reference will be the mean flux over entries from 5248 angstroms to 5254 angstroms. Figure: -0.08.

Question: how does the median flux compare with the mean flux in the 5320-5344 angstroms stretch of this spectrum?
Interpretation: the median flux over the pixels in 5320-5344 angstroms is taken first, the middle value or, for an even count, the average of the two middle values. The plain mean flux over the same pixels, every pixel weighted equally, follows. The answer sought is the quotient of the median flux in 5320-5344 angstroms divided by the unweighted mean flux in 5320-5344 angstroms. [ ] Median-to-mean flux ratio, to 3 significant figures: 1.01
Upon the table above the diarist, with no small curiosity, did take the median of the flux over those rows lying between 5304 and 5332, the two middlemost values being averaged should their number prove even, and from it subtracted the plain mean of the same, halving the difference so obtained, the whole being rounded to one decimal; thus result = 0.6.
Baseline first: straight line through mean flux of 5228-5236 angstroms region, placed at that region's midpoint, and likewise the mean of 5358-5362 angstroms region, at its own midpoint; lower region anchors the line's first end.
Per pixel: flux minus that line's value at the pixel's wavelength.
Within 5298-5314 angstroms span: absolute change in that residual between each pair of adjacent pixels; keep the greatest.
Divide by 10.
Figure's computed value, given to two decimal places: 0.20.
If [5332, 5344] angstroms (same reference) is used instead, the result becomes 0.24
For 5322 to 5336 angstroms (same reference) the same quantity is 0.56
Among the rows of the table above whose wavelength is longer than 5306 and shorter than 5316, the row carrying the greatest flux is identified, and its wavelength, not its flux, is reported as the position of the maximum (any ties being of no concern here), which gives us 5313.0 angstroms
